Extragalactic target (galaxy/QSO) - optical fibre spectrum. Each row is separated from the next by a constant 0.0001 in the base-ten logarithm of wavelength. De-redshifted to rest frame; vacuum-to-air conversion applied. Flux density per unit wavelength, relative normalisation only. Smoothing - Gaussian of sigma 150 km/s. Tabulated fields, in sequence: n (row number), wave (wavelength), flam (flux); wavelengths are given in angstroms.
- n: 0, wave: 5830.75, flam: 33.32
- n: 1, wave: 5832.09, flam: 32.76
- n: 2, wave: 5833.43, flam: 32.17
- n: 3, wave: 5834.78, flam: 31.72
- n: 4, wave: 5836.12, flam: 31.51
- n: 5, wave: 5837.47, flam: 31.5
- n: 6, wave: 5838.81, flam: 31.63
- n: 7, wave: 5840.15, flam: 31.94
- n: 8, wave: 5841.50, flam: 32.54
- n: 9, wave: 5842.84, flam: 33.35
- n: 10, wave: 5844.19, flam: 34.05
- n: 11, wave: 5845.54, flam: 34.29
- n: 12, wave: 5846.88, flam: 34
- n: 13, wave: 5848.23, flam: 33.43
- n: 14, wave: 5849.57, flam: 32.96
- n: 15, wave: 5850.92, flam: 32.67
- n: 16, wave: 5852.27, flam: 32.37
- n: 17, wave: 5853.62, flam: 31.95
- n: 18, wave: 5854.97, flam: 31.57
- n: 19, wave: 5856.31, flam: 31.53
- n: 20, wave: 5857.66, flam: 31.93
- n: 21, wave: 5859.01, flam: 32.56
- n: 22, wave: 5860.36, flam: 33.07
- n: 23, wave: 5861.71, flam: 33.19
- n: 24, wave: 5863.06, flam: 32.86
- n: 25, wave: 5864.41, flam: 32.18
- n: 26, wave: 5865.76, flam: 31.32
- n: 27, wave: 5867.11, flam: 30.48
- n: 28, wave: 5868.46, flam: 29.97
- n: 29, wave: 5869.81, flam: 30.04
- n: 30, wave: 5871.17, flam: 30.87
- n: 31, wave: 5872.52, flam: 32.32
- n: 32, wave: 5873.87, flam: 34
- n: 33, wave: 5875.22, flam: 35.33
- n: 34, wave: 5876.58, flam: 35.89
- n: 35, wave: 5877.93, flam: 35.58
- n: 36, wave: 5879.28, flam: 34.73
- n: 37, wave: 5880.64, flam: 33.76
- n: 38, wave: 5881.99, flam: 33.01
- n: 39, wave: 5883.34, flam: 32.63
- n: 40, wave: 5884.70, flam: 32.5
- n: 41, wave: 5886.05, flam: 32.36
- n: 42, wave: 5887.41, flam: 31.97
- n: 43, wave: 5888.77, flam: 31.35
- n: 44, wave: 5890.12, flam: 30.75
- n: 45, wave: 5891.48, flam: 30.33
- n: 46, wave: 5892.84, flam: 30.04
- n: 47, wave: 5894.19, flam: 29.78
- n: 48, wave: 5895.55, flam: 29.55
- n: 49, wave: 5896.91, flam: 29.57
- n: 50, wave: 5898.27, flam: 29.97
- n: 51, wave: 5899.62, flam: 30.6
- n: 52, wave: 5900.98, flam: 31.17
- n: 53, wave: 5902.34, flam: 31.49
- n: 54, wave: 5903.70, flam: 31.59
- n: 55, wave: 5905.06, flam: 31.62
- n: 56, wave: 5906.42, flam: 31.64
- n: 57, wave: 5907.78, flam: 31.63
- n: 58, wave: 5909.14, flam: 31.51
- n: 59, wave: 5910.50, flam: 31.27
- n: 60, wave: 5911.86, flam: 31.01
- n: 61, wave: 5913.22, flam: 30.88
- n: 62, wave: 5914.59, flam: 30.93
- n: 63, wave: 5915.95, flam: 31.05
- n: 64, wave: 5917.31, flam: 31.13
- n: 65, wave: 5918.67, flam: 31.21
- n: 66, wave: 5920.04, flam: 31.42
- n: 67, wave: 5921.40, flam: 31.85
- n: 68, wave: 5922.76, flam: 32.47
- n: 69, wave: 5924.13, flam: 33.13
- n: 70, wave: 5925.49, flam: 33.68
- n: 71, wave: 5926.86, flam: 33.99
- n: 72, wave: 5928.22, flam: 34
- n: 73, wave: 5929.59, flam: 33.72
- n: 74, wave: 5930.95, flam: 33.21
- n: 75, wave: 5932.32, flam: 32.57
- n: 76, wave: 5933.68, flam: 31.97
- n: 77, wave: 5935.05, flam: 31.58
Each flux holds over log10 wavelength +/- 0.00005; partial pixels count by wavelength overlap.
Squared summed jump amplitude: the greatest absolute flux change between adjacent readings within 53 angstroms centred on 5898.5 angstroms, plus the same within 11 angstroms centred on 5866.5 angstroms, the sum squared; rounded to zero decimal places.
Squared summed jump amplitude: 6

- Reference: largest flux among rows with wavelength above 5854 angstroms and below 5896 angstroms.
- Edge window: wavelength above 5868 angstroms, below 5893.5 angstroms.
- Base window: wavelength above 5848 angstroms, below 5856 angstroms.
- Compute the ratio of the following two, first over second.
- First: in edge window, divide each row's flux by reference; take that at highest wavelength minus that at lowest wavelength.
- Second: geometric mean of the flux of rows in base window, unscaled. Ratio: 0.0001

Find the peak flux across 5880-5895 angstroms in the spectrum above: 33.76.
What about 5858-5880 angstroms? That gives 35.89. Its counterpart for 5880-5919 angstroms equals 33.76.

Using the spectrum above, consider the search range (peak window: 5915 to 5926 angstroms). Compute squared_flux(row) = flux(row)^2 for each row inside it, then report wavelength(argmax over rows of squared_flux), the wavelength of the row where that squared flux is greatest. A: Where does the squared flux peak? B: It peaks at 5925.49 angstroms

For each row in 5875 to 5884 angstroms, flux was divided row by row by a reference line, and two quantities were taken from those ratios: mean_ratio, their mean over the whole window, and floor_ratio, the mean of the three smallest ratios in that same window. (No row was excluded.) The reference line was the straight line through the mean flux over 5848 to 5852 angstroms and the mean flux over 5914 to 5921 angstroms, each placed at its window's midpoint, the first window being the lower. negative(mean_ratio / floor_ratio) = -1.036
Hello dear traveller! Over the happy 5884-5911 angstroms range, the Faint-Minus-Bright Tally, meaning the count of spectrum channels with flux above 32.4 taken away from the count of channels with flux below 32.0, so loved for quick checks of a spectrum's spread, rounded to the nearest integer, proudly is 17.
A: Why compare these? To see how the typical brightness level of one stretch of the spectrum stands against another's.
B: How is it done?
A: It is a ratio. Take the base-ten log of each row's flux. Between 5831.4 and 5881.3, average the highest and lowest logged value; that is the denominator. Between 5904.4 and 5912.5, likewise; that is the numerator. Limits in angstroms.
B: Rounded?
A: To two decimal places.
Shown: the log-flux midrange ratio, 0.99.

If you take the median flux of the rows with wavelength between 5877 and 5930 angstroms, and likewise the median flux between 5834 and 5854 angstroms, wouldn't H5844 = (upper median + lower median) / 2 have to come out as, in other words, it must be 32.0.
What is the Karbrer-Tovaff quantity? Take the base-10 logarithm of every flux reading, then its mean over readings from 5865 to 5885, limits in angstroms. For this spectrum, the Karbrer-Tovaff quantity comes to 1.52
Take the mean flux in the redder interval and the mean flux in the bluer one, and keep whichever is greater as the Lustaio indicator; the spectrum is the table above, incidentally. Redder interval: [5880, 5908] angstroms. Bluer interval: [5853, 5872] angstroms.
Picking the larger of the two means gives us 31.7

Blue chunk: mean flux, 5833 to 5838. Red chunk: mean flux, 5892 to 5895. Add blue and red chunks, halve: 30.8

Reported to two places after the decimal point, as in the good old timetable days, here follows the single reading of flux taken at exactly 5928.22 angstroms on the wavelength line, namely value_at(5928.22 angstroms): 34.00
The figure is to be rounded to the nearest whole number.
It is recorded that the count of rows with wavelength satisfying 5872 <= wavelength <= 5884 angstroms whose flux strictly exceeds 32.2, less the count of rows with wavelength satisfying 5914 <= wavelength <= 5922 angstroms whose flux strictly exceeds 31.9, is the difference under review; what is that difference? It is 9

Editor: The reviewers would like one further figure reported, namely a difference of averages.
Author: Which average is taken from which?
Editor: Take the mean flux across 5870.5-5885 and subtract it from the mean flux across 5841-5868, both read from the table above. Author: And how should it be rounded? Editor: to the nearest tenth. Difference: -1.1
